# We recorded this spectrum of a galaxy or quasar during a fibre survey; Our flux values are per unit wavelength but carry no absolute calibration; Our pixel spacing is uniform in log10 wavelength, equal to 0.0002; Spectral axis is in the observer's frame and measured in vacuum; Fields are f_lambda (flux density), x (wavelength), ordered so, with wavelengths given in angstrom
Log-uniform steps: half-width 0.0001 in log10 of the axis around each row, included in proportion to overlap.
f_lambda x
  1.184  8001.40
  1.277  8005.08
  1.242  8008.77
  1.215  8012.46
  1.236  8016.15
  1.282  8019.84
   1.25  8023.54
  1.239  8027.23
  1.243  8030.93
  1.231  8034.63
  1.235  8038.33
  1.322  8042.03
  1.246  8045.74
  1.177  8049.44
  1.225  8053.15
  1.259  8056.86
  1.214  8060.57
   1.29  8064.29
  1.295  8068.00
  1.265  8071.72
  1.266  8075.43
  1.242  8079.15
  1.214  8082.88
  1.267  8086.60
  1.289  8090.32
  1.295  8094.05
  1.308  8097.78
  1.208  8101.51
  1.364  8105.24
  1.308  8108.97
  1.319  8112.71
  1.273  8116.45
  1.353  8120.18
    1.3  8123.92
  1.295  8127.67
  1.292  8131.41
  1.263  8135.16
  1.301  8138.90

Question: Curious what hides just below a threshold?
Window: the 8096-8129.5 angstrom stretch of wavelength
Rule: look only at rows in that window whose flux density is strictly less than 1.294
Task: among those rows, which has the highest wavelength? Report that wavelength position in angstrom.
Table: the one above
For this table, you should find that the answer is 8116.45 angstrom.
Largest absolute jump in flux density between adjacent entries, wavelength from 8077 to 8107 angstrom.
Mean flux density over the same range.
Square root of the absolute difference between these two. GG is 1.06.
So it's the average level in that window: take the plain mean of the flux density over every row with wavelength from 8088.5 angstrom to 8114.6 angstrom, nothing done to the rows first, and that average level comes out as 1.30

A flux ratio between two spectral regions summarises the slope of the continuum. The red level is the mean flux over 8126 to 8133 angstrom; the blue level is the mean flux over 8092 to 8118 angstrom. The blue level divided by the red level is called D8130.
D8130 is 1.002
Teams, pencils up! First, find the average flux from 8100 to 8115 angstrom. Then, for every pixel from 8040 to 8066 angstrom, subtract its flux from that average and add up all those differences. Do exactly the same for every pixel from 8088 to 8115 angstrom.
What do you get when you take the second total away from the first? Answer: 0.36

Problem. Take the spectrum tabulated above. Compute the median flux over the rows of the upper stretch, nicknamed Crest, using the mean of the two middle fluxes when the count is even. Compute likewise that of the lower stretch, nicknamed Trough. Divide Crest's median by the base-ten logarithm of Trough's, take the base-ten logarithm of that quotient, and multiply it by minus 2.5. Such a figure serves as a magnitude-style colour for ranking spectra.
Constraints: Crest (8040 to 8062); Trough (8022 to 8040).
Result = -2.81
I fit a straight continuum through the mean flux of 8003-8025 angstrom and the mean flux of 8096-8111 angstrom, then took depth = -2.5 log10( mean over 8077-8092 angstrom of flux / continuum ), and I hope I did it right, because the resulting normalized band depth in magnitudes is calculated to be 0.029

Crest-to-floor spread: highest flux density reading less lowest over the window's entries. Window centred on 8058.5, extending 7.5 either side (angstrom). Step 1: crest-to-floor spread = 0.076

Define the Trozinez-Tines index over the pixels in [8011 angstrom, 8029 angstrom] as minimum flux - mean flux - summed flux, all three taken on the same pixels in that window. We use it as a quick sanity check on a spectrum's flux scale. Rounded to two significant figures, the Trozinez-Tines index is -6.3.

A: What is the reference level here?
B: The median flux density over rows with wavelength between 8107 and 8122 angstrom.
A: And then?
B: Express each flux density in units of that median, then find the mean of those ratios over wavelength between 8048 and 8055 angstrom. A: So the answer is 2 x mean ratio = 1.83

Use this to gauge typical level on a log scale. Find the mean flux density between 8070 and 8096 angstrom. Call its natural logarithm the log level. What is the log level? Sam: 0.233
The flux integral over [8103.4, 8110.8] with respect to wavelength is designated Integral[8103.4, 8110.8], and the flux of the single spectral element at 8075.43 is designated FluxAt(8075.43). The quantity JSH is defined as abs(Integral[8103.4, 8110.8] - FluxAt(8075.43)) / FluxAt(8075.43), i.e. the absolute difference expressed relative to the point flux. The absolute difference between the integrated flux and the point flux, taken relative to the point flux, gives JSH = 7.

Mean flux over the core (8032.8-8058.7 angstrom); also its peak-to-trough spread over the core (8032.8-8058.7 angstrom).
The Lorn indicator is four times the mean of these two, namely 2.77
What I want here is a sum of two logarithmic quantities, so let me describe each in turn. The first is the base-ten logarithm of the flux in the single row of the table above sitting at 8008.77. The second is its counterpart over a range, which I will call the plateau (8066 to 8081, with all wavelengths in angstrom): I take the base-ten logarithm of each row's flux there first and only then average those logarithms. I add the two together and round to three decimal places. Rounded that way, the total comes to 0.197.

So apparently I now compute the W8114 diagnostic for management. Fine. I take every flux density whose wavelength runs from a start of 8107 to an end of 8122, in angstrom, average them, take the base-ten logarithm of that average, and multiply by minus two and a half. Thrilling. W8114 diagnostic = -0.296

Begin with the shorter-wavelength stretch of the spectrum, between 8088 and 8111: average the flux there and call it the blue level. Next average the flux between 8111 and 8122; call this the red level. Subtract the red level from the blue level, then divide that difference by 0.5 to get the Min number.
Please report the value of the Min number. -0.04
